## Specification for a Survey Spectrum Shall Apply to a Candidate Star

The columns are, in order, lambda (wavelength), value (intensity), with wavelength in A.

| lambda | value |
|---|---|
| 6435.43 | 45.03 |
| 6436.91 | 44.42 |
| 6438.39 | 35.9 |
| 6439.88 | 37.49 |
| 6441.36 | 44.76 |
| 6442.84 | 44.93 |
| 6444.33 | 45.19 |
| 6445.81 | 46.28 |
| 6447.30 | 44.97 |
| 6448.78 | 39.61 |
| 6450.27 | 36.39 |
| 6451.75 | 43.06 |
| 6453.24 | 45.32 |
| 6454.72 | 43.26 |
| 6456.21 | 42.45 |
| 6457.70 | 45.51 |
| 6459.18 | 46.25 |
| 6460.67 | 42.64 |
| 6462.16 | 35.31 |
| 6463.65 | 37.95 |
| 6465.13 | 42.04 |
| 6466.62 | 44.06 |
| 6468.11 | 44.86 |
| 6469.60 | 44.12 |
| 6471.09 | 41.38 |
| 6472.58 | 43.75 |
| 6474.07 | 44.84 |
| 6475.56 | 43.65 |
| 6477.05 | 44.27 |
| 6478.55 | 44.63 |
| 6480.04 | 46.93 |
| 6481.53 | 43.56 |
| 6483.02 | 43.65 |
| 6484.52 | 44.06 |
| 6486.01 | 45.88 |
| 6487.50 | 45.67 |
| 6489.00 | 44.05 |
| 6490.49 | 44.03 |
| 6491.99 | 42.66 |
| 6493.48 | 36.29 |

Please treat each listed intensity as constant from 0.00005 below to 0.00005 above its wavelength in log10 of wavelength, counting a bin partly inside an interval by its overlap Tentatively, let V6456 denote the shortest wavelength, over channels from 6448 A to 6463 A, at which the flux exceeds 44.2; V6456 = 6453.24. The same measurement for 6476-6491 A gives 6477.05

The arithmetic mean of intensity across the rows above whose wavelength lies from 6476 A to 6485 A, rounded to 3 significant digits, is 44.5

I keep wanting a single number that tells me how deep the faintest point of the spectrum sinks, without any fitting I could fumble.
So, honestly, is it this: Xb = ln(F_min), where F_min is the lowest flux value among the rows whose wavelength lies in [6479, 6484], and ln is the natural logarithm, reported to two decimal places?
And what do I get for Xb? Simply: 3.77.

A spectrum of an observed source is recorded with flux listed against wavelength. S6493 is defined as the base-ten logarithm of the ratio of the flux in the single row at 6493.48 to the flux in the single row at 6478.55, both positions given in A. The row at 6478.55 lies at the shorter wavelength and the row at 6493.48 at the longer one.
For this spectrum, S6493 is -0.090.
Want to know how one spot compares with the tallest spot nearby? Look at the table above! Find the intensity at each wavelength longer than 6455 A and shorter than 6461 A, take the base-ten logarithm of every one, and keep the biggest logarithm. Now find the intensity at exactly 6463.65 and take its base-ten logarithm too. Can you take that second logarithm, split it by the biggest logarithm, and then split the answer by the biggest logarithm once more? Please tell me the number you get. 0.570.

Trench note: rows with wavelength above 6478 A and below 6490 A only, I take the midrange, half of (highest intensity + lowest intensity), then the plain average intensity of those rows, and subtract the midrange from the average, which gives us -0.44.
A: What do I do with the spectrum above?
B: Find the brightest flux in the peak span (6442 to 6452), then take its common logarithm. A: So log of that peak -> 1.67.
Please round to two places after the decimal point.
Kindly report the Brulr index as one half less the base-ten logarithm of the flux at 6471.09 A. -1.12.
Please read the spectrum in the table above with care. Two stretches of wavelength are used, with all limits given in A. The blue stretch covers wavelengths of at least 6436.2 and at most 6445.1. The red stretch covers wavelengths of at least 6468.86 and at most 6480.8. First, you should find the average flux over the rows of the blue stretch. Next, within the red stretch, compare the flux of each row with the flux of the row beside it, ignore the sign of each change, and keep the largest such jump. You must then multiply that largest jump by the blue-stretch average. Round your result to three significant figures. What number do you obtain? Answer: 115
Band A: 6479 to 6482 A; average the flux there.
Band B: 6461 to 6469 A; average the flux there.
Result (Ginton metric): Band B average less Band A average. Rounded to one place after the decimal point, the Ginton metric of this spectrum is -4.4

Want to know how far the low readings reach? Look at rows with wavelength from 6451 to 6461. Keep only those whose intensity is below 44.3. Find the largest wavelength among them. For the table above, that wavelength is 6460.67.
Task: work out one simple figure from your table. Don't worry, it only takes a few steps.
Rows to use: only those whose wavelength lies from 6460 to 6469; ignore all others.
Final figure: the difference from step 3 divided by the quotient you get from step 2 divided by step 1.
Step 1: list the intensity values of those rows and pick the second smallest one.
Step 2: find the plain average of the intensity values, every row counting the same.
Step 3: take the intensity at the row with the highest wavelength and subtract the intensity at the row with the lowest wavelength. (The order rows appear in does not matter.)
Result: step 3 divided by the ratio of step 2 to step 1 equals 2.0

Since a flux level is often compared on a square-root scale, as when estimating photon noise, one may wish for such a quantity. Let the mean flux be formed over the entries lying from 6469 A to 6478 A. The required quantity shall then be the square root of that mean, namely 6.61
